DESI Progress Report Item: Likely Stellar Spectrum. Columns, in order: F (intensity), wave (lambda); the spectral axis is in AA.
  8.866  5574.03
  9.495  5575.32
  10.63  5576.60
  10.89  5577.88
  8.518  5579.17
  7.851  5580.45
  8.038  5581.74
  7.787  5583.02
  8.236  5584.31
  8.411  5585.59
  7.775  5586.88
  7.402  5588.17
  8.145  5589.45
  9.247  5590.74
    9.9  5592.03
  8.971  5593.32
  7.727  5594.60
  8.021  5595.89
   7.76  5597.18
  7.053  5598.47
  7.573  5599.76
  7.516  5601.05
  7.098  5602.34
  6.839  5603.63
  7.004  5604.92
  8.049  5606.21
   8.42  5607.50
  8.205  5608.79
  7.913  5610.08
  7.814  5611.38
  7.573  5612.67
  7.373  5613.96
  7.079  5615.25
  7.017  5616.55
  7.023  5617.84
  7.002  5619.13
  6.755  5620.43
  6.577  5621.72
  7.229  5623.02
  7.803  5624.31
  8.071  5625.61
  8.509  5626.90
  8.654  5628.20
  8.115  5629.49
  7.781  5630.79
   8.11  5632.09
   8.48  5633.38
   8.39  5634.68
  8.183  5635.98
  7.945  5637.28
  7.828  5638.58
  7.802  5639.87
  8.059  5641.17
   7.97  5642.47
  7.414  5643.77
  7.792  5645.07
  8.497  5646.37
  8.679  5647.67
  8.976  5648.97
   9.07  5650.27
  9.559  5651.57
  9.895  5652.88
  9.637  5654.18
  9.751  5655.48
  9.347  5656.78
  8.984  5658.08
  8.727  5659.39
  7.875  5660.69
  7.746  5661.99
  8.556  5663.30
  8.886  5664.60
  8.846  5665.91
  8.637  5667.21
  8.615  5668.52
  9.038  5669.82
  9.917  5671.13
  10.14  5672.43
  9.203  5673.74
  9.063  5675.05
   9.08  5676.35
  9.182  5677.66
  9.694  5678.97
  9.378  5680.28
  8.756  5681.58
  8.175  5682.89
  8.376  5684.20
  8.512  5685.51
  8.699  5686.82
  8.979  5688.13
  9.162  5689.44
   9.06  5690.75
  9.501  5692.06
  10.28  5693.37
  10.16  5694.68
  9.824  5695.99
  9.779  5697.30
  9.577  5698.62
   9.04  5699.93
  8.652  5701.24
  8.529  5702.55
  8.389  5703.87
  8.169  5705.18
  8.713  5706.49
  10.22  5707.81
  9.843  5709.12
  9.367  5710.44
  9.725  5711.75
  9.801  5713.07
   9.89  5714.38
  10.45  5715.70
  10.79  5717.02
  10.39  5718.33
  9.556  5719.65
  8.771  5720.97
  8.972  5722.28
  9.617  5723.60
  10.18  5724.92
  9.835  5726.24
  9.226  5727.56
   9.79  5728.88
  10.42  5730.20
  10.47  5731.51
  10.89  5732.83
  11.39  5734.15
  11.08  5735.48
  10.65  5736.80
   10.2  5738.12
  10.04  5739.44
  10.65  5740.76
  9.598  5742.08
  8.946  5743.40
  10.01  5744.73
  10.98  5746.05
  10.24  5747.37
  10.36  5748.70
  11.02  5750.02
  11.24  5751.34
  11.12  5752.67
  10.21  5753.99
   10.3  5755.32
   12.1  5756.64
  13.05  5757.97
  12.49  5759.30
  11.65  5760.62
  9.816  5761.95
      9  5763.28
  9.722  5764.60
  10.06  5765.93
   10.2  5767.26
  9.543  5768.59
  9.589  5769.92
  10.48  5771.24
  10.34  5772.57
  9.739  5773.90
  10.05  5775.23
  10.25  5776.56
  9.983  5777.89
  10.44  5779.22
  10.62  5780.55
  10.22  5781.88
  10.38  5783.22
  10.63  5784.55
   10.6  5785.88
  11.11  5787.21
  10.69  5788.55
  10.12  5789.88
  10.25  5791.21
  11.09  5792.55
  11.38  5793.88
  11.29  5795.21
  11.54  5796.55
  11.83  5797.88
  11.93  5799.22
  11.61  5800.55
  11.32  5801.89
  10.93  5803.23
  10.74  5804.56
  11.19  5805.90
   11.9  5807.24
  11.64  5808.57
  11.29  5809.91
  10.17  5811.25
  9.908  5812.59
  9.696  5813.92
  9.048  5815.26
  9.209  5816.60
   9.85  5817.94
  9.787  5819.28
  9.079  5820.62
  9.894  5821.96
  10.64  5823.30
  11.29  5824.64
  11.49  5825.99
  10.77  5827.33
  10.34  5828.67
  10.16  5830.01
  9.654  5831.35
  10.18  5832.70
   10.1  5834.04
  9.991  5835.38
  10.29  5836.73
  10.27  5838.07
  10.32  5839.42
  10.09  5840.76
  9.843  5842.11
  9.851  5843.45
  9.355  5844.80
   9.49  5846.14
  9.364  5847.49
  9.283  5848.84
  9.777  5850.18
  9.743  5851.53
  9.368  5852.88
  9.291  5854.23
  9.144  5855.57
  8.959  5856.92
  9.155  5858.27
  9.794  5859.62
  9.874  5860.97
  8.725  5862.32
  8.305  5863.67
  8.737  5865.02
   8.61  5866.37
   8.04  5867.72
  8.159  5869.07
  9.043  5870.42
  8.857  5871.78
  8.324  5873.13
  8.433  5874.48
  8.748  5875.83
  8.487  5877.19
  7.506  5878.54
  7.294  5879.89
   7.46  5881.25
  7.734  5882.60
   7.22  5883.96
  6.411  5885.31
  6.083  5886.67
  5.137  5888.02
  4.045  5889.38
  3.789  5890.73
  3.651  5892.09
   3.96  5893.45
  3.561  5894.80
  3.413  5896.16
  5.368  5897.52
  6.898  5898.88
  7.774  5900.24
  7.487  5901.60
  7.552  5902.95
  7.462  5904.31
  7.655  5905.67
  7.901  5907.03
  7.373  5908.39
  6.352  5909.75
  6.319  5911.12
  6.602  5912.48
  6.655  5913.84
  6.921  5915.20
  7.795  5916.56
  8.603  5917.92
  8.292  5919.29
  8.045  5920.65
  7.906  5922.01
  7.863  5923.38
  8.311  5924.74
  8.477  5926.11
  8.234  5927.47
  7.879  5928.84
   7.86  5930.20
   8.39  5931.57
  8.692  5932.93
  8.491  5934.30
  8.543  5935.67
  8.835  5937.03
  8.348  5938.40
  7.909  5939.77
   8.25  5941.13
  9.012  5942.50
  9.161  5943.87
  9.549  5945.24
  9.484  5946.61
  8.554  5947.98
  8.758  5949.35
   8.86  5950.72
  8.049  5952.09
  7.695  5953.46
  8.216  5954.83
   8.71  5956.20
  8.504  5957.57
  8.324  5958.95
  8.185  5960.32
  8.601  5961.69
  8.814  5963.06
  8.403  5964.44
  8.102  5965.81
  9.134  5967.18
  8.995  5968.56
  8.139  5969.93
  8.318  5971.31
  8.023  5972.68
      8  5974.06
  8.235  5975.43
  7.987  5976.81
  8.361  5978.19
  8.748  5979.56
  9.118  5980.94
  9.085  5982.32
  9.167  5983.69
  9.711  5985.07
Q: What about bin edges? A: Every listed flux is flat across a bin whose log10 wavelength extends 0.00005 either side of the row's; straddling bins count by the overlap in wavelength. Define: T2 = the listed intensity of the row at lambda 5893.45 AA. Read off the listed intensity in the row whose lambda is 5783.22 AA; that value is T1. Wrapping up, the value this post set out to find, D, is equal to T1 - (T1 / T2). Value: 7.8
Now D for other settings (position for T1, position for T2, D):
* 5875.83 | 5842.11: 7.9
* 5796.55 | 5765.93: 10.4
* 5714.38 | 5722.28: 8.8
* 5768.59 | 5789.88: 8.6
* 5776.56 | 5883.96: 8.8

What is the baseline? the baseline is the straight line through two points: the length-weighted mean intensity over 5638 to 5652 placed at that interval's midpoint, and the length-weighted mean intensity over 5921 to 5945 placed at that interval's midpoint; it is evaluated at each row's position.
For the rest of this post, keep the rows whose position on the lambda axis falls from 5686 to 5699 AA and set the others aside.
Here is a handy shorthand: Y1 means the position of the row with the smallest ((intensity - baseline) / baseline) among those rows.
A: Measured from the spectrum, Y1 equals 5686.82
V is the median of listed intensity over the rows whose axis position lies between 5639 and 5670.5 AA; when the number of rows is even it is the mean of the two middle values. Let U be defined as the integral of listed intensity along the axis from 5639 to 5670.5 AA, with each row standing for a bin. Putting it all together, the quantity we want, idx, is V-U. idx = -265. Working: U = 273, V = 8.7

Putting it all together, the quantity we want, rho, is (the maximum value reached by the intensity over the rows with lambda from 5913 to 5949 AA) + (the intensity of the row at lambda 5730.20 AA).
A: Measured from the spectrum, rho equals 20.0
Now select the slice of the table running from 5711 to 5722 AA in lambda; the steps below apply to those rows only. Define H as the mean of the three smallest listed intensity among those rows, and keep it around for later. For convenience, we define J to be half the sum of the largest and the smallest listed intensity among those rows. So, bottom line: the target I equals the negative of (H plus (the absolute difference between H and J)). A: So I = -9.8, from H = 9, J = 9.8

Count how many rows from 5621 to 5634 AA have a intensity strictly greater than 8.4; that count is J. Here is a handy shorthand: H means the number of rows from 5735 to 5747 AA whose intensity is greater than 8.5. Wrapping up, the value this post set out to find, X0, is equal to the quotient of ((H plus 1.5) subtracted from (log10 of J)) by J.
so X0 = -3.3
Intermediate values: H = 9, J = 3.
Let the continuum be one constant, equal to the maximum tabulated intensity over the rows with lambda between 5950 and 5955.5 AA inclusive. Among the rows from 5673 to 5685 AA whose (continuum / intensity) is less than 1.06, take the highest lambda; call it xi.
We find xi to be 5684.20 AA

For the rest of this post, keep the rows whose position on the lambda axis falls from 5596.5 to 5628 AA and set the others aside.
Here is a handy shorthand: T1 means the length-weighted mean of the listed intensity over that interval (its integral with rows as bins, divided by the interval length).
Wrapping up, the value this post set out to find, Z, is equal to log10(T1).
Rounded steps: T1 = 7.5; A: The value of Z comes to 0.87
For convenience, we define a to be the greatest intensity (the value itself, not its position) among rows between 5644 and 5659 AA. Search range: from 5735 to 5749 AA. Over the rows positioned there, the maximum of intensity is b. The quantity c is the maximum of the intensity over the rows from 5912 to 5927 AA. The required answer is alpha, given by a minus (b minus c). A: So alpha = 7.4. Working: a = 9.895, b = 11.08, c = 8.603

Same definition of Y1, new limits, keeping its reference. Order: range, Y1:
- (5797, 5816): 5815.26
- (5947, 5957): 5953.46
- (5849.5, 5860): 5856.92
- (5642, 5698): 5643.77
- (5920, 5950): 5930.20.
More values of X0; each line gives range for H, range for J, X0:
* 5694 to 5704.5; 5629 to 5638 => -8.5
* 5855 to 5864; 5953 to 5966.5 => -1.4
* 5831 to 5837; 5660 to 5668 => -1.5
